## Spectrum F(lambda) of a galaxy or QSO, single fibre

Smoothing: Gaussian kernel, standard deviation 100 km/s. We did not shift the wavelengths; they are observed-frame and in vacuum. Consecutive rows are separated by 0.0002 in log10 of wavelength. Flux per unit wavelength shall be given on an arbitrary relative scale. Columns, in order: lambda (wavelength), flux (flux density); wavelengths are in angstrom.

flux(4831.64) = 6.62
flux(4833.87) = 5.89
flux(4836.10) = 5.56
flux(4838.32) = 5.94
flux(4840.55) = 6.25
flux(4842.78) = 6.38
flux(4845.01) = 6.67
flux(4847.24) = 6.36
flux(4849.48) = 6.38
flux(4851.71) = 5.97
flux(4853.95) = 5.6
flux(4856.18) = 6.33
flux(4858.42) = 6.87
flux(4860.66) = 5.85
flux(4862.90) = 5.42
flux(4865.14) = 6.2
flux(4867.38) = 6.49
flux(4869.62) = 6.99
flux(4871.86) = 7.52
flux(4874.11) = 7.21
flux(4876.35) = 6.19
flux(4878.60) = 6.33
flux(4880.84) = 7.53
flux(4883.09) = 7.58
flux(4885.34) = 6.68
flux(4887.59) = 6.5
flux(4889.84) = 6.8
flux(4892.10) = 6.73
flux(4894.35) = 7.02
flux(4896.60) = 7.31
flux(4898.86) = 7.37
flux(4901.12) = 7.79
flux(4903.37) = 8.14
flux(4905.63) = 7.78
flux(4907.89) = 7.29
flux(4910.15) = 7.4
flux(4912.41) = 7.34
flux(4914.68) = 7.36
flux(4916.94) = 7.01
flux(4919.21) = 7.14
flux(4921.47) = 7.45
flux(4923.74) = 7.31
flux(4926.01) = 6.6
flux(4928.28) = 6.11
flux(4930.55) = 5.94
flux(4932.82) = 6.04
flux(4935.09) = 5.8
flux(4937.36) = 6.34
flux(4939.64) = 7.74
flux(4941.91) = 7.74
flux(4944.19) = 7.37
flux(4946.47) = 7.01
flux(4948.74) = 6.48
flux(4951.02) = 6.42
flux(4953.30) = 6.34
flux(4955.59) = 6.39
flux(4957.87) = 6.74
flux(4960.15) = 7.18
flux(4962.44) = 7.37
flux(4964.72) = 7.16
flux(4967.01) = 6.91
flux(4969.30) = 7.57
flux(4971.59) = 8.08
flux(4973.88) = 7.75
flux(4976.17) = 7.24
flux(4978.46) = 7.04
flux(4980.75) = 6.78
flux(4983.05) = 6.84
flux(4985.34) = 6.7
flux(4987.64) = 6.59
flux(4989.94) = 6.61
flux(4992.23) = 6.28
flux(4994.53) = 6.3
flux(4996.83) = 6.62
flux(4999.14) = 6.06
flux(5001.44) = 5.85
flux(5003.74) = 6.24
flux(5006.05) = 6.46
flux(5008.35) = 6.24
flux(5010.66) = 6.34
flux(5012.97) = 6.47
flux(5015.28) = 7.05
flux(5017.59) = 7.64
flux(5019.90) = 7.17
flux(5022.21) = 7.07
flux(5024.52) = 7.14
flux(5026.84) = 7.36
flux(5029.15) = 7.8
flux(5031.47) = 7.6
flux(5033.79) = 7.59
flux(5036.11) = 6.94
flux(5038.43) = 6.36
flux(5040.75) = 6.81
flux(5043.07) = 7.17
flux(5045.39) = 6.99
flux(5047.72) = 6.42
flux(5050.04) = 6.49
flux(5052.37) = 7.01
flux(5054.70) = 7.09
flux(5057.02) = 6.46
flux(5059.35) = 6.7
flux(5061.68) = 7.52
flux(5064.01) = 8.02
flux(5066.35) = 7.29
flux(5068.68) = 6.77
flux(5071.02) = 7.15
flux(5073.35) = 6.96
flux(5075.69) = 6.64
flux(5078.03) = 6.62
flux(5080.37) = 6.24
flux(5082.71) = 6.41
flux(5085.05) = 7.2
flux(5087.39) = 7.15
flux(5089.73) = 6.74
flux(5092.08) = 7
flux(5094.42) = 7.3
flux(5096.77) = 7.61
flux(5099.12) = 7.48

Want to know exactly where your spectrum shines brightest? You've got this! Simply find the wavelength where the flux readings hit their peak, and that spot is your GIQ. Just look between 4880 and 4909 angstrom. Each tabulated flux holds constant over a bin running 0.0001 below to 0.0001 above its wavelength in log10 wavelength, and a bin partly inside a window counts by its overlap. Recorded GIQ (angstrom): 4903.37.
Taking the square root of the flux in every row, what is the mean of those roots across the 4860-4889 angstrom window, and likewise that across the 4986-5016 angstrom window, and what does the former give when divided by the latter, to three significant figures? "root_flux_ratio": 1.02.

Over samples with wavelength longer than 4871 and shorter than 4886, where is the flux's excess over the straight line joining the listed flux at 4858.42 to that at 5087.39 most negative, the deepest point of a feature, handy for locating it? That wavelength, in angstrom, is 4876.35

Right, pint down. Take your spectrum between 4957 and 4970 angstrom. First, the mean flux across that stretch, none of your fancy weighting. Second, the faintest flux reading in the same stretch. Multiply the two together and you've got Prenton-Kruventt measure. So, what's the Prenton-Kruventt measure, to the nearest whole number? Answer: 48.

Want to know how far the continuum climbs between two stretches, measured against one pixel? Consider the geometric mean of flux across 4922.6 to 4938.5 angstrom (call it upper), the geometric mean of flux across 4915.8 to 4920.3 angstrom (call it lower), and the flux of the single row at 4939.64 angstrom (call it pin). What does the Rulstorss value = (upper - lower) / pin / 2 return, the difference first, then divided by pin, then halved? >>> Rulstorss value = -0.05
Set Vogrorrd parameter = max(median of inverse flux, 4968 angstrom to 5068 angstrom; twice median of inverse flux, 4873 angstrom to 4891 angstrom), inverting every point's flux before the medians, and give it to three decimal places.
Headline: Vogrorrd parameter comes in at 0.297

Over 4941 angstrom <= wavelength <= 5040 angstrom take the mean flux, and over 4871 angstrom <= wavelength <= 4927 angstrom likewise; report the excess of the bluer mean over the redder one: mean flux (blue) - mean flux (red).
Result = 0.27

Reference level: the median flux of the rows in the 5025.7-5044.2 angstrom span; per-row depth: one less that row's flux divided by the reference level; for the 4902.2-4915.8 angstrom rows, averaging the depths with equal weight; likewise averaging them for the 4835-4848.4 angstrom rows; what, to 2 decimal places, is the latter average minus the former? 0.19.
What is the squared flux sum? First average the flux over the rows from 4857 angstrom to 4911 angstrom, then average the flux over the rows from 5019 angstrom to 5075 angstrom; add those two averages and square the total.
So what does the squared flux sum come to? 197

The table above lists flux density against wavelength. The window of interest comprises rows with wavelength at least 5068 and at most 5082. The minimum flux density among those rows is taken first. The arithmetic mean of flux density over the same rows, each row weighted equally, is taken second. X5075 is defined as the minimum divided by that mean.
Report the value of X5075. 0.93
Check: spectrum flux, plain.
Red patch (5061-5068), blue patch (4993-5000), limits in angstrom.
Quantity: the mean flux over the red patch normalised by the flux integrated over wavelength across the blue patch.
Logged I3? 0.17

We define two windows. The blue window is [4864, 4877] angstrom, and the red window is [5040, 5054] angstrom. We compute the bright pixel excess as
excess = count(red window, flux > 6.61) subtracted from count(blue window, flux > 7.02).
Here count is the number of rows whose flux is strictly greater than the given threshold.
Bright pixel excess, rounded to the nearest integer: -2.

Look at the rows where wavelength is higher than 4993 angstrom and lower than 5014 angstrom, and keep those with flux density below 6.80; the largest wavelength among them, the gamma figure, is 5012.97 angstrom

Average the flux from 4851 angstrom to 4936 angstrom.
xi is 6.82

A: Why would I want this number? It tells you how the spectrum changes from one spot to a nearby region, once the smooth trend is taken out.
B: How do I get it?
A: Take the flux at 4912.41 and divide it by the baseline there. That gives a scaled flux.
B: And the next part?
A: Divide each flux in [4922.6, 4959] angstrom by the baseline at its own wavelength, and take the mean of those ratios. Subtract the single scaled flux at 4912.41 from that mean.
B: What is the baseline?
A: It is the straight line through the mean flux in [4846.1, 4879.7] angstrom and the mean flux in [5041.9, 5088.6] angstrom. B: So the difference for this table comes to -0.12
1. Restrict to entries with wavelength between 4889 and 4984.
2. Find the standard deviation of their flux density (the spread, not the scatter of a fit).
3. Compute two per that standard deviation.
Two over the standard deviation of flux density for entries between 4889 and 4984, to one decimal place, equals 3.5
